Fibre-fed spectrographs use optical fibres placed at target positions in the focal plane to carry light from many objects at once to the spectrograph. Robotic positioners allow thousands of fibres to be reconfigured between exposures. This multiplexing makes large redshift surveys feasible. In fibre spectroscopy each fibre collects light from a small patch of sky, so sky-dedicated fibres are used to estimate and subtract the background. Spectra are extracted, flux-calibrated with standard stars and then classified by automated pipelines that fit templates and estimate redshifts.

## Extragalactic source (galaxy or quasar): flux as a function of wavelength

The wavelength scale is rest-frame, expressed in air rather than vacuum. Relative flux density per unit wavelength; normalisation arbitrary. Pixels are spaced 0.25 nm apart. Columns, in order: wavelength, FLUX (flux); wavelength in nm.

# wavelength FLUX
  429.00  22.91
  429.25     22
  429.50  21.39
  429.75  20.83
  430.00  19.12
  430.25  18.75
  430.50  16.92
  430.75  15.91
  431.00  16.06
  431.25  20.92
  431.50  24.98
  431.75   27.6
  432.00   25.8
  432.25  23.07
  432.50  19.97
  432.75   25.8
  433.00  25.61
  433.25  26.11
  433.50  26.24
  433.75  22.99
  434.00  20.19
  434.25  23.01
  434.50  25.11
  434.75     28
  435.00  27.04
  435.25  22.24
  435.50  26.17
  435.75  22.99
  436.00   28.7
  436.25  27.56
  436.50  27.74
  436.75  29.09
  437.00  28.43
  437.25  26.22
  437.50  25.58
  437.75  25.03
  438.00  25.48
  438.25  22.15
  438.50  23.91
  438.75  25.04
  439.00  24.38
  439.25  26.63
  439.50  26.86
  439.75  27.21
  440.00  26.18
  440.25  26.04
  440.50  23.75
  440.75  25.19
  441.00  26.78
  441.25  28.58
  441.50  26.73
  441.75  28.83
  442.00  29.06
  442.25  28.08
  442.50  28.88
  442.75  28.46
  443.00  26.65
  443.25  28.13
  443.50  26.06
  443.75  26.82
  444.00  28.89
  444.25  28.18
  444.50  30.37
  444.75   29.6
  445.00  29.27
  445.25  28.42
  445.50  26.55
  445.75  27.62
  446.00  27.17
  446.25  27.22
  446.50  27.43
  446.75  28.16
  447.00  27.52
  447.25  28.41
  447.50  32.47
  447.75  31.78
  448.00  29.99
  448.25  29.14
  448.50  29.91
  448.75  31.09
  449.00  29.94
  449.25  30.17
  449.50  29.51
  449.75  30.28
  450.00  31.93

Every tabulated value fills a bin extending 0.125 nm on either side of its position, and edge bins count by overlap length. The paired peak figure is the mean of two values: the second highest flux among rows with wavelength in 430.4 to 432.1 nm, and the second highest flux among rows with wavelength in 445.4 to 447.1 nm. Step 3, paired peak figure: 27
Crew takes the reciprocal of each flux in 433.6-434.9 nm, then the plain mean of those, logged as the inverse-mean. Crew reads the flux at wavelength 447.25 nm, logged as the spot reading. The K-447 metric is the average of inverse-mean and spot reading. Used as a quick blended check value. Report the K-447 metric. 14.2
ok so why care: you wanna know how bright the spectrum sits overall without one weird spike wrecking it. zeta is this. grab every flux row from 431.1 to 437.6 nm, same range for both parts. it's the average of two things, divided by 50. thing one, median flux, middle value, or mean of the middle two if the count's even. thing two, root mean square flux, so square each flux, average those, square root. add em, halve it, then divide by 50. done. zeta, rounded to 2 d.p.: 0.51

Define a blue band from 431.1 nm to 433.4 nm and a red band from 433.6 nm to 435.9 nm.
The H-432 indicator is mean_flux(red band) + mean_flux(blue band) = 48.6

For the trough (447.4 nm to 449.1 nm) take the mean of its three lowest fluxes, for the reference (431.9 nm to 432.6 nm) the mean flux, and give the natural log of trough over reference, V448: 0.26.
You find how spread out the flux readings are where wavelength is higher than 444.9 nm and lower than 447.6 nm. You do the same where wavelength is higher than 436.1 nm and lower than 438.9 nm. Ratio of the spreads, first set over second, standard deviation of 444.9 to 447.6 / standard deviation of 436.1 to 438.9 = 0.8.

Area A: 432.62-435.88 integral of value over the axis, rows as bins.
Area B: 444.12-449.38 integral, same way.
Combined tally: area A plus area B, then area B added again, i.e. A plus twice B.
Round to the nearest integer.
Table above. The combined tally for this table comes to 386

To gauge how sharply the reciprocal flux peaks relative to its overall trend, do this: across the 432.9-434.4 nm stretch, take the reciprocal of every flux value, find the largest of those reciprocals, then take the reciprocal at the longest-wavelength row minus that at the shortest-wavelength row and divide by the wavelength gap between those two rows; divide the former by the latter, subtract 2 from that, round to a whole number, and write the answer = 12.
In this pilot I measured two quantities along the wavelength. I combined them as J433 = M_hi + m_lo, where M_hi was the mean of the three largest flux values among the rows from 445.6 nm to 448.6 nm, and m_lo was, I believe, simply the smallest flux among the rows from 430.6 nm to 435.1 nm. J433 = 47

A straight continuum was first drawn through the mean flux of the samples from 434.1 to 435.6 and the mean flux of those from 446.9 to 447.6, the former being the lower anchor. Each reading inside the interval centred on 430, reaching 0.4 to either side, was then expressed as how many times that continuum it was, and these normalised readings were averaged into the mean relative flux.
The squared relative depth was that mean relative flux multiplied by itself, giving 0.69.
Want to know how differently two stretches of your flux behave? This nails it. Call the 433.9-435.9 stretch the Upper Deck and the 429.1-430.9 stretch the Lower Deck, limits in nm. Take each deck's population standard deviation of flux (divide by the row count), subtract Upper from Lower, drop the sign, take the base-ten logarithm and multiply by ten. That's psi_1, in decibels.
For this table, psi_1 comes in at -4.3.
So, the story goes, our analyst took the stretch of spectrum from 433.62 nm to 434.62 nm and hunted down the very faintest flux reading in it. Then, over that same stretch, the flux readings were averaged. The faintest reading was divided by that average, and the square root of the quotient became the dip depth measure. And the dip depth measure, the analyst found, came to 0.94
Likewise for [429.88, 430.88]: 0.95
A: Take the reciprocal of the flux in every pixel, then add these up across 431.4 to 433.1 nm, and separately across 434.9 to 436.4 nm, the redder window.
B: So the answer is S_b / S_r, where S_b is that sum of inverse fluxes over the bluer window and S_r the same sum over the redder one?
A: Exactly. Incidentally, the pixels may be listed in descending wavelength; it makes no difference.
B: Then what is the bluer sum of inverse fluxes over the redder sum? 1.2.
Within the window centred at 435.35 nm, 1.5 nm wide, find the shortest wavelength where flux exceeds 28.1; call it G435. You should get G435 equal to 436.00 nm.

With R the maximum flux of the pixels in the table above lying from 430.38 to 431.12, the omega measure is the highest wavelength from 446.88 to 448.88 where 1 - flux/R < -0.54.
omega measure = 448.75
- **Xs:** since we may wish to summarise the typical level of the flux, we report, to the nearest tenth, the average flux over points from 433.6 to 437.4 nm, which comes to 25.7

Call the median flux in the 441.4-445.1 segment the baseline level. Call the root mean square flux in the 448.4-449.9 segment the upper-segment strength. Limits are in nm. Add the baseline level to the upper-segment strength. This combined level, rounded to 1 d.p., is 58.6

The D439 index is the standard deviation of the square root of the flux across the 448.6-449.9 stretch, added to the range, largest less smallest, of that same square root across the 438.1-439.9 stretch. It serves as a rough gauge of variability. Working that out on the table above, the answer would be 0.56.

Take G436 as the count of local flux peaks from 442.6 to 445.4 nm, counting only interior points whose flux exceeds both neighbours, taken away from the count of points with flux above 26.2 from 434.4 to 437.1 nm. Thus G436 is 4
